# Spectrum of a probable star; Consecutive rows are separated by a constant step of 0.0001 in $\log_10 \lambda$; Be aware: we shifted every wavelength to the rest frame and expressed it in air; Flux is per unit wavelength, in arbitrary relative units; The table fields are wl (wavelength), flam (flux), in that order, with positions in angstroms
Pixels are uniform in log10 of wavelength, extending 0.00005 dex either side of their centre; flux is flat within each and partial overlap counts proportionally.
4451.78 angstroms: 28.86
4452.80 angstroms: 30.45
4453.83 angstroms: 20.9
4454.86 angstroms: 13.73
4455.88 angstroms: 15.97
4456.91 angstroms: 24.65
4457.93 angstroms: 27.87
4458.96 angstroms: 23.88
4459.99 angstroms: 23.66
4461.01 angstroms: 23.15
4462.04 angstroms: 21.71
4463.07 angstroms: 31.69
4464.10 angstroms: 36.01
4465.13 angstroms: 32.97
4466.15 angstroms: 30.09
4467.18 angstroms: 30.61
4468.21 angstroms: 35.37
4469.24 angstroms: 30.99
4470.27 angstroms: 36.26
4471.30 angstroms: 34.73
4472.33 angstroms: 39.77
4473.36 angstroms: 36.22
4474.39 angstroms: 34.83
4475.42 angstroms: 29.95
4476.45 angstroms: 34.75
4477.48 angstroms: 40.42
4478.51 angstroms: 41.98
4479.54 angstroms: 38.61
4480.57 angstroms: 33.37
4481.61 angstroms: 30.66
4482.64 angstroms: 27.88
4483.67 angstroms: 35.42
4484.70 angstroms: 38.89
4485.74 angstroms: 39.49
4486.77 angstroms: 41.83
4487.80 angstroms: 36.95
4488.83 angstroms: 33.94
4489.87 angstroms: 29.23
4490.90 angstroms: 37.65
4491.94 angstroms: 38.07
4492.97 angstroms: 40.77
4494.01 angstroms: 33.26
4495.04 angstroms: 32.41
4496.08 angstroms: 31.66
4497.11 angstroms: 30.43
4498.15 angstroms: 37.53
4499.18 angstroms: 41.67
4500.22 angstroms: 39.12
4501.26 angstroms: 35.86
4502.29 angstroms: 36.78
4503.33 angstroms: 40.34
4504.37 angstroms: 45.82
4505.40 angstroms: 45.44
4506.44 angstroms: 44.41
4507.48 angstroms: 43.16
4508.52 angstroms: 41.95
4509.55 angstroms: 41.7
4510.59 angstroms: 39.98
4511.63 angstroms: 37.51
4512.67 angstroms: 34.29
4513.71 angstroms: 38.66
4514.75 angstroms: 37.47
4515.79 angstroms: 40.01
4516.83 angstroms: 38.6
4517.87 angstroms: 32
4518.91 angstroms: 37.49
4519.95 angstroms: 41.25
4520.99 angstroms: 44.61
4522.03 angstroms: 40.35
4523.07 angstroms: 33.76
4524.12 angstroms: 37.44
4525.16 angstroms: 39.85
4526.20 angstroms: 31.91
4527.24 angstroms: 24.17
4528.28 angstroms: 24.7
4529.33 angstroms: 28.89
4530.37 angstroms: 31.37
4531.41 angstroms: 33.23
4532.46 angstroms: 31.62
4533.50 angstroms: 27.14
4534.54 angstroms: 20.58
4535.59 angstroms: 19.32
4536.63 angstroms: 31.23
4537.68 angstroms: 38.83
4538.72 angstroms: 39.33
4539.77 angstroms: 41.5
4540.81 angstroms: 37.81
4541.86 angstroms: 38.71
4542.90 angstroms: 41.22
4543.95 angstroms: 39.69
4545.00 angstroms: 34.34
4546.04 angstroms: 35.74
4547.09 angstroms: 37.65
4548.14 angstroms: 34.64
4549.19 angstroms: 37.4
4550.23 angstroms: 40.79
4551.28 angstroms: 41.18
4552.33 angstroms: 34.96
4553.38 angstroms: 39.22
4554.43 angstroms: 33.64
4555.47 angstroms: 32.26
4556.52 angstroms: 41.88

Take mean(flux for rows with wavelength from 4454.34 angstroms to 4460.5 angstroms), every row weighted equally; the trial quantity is 21.6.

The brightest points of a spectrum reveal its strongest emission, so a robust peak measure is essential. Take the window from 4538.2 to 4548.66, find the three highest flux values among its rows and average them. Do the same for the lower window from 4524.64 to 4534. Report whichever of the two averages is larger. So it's 41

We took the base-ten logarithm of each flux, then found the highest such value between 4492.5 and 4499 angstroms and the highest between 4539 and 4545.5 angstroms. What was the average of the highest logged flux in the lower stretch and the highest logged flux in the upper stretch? 1.61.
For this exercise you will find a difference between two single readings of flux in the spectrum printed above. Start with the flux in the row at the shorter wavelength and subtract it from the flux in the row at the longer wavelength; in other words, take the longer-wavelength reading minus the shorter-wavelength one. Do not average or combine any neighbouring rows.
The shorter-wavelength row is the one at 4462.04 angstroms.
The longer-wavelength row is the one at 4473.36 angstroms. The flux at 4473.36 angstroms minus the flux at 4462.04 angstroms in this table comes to 15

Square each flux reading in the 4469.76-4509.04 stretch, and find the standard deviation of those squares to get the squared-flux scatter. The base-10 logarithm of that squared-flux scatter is 2.53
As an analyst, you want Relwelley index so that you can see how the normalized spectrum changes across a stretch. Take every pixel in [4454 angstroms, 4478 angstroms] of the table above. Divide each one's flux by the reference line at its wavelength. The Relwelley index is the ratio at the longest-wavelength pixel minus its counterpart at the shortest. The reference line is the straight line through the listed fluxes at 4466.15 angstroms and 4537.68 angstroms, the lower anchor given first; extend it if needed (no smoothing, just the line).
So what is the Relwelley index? 0.81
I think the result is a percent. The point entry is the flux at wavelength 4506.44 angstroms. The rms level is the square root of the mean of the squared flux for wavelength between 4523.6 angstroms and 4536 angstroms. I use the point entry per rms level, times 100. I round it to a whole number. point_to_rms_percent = 149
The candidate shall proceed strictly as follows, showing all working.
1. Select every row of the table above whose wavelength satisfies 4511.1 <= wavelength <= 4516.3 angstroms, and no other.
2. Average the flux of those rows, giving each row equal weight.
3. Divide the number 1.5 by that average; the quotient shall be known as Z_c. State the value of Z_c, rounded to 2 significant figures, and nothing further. 0.040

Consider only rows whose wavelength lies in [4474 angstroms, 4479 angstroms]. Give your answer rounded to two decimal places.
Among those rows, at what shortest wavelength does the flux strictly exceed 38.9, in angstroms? 4477.48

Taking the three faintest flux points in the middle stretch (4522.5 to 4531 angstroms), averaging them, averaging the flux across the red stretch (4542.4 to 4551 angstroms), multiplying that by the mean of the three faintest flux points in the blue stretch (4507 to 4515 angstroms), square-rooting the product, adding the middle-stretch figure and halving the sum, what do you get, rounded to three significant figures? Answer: 31.5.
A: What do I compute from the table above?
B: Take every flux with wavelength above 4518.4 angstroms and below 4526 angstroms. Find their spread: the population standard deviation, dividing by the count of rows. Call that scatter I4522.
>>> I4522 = 3.2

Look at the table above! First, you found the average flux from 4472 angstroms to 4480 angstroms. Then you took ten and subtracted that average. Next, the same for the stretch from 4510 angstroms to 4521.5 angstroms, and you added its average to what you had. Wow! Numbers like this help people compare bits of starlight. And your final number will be 11.3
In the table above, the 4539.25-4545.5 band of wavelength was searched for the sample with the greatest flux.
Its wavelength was 4539.77 angstroms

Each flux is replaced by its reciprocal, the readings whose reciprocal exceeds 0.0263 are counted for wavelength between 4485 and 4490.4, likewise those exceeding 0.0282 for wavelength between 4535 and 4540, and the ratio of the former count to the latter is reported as 1.5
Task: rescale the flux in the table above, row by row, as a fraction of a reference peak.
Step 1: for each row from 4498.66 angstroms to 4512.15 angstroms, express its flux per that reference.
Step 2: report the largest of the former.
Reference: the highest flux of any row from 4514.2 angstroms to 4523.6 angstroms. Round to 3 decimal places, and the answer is 1.027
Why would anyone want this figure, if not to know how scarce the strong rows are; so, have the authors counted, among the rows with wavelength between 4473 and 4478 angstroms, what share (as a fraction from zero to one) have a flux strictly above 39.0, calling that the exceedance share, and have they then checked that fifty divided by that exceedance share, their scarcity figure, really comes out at 250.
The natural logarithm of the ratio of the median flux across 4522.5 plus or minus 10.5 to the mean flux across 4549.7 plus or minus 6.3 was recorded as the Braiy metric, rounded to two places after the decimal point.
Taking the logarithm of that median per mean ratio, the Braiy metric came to -0.03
